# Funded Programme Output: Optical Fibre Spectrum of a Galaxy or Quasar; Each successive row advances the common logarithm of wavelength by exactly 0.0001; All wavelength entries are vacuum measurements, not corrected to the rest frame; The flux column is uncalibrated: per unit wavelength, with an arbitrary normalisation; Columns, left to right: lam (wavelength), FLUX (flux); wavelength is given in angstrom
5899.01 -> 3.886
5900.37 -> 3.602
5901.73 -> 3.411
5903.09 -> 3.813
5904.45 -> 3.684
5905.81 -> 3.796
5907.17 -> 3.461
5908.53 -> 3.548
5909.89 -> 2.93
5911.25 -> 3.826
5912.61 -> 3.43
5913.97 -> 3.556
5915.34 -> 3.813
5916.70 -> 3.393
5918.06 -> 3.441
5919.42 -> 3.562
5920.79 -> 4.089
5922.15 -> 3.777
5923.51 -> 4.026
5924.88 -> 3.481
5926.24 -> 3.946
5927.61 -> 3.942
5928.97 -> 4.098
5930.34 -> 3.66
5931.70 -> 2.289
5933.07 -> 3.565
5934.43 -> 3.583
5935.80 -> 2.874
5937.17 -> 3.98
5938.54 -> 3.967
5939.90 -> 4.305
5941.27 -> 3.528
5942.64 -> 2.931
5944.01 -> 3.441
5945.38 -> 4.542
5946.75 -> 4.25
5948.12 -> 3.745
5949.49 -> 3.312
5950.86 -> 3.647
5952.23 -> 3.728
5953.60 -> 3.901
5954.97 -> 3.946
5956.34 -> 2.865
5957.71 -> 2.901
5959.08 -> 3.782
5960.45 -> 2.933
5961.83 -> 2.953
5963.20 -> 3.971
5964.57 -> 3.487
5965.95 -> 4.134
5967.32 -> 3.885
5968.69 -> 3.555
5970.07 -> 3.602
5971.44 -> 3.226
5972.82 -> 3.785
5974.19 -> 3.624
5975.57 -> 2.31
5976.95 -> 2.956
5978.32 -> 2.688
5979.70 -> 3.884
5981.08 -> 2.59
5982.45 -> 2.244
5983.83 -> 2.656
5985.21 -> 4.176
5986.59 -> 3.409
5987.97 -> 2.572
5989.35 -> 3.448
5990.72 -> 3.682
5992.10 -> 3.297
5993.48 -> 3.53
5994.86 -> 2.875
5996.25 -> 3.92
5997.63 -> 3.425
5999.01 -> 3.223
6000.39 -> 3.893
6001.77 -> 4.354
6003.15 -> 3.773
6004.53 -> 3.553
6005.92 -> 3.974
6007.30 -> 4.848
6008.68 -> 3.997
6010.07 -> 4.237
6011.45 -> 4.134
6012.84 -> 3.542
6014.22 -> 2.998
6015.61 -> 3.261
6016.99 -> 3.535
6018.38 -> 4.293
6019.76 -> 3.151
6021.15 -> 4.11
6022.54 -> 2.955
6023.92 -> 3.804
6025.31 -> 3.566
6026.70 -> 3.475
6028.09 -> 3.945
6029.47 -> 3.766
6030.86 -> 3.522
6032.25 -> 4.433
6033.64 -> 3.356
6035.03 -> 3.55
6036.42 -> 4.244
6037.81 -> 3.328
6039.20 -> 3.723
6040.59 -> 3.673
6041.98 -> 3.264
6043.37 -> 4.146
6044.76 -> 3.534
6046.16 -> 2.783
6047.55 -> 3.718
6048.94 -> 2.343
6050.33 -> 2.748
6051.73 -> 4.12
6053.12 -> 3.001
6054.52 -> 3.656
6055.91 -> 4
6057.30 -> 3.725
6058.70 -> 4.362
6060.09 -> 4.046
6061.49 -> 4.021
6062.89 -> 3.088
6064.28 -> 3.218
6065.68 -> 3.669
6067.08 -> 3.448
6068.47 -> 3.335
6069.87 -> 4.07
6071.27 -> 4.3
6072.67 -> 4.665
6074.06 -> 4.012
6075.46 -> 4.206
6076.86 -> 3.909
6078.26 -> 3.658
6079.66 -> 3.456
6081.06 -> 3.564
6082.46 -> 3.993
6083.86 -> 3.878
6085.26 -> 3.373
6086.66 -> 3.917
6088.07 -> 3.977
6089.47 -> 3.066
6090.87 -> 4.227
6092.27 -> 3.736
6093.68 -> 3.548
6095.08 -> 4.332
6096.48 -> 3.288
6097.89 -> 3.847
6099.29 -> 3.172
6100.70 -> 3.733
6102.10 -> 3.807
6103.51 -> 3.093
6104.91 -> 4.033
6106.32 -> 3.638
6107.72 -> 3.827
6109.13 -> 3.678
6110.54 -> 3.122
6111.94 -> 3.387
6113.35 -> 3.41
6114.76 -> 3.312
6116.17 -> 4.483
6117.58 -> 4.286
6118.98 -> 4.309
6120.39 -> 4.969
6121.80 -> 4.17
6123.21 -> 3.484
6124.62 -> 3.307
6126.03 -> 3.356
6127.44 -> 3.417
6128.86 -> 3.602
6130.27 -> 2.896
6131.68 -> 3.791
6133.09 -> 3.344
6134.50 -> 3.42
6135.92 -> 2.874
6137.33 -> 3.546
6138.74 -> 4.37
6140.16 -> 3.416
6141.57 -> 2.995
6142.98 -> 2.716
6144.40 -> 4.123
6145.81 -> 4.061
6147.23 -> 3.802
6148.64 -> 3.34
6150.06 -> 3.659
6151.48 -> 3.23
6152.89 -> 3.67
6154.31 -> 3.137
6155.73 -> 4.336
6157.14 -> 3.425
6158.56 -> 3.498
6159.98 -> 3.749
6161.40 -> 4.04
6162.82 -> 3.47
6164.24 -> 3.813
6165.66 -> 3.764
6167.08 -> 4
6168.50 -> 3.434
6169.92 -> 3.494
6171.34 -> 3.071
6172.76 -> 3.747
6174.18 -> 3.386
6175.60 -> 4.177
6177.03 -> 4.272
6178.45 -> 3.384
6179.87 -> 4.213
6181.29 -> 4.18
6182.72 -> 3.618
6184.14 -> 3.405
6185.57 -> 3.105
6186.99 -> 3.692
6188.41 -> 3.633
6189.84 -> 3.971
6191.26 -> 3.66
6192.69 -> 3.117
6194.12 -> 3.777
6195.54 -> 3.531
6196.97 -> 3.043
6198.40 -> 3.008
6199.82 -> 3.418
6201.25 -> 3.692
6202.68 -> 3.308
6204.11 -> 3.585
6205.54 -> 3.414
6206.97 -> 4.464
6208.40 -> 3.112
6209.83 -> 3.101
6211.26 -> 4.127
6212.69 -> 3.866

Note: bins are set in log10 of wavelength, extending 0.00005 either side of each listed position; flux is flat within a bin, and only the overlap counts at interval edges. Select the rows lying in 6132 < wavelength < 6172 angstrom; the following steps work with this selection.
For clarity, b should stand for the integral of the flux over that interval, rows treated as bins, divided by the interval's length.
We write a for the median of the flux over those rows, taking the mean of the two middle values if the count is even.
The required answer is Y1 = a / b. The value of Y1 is 0.98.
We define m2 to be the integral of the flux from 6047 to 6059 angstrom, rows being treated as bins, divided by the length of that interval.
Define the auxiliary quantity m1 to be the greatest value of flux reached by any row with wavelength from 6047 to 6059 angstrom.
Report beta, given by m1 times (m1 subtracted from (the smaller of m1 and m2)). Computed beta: -3.8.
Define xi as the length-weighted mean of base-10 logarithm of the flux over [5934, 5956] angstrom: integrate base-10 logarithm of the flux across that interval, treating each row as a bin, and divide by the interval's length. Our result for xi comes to 0.567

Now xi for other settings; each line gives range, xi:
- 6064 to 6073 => 0.577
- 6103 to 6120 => 0.570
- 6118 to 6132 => 0.568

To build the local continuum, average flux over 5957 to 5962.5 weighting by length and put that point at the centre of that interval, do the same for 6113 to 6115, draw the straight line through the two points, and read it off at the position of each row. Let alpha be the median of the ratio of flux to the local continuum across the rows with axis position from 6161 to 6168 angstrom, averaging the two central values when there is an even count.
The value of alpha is 1.11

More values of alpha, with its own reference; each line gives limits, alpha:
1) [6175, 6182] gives 1.21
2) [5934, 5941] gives 1.28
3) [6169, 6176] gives 1.02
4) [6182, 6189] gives 1.05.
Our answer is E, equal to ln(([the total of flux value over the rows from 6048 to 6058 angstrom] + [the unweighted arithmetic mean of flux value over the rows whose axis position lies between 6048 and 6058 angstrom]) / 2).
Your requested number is 2.6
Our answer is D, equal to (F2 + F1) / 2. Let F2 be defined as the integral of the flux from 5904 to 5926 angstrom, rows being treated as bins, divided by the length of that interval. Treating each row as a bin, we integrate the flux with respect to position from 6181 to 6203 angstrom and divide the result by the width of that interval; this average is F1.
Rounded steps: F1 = 3.50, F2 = 3.62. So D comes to 3.56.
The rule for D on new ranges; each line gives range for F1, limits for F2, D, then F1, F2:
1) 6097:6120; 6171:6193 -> 3.70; 3.71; 3.68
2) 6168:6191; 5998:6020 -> 3.74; 3.68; 3.81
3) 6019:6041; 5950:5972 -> 3.60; 3.67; 3.53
